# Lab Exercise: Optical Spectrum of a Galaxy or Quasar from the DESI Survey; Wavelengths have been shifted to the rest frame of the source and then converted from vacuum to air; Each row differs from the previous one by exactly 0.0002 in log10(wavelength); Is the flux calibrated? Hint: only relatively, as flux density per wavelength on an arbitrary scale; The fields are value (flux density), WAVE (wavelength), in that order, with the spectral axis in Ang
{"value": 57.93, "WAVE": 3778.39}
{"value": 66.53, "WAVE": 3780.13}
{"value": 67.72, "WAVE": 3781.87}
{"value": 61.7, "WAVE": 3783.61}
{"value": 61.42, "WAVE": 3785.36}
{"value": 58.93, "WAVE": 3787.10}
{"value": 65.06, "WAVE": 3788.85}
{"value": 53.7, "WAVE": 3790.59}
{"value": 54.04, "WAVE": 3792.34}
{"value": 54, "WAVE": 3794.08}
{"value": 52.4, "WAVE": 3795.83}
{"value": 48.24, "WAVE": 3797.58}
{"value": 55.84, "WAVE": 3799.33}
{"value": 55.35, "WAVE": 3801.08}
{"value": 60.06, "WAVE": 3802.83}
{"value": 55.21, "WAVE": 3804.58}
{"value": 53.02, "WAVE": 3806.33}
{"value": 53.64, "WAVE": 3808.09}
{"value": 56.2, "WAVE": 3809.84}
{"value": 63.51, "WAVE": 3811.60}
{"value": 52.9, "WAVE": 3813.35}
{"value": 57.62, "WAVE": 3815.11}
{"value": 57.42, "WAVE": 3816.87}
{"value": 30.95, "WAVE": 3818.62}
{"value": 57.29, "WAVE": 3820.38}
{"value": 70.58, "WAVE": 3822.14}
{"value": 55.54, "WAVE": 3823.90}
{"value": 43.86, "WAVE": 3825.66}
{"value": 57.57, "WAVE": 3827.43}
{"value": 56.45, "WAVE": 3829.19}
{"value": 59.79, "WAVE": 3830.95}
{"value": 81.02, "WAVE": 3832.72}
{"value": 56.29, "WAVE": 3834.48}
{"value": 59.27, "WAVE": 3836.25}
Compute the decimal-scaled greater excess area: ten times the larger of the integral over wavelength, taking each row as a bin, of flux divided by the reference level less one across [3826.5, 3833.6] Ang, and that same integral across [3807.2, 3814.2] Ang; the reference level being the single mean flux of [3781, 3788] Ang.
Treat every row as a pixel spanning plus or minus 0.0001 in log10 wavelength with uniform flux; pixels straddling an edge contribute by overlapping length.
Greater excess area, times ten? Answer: 1.4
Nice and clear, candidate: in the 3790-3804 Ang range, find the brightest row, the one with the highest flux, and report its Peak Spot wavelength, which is 3802.83 Ang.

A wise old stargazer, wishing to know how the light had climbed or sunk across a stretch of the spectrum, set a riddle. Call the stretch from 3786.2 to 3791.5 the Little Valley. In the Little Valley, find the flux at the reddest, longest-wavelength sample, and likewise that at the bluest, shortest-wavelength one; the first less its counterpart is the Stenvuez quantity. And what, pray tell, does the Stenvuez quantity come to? -5.2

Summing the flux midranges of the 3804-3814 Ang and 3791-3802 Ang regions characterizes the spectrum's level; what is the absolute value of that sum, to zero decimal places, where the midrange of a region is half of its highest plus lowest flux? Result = 110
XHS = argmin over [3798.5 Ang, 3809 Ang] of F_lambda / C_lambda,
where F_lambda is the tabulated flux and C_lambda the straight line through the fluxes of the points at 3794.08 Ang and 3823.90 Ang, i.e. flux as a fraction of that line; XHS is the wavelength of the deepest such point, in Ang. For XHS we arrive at 3806.33 Ang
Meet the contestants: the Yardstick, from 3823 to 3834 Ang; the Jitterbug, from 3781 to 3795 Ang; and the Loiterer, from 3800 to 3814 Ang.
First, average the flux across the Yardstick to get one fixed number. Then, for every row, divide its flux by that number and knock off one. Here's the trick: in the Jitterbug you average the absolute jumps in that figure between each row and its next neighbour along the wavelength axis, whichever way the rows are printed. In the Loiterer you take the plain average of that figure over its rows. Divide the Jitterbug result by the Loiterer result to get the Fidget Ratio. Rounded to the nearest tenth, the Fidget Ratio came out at -1.4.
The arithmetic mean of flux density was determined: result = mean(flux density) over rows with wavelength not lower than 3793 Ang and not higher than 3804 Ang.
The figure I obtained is 54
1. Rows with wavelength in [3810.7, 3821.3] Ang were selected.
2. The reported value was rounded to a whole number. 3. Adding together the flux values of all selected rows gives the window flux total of 320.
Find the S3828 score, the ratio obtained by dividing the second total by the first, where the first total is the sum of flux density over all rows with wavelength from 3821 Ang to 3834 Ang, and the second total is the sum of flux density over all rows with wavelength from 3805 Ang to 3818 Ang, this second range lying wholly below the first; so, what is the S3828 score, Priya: 0.93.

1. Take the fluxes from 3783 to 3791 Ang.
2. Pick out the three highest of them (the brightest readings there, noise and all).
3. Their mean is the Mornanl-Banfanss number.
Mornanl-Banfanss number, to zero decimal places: 63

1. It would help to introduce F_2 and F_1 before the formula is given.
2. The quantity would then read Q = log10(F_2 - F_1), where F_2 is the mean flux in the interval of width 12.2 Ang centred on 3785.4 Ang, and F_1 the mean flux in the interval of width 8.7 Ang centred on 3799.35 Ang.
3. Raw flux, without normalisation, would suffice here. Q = 0.9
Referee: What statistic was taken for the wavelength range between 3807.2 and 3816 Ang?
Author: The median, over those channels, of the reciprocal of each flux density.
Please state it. 0.0178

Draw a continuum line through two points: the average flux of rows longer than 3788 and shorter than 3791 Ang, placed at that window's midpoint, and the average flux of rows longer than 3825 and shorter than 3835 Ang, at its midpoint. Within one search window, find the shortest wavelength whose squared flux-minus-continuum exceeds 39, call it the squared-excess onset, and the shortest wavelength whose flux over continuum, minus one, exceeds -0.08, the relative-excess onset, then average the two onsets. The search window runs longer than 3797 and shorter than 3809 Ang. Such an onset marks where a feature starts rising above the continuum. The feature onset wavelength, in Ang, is 3798.5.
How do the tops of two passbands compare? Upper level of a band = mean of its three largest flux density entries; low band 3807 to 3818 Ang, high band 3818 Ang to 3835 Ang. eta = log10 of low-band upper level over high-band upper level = -0.07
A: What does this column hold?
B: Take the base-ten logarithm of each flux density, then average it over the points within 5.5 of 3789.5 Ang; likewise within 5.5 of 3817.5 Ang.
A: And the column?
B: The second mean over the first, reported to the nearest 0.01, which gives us 0.98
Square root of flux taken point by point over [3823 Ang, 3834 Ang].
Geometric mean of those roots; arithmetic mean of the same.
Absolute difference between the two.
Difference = 0.03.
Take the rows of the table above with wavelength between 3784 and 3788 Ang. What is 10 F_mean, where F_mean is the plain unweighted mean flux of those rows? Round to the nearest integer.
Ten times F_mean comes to 602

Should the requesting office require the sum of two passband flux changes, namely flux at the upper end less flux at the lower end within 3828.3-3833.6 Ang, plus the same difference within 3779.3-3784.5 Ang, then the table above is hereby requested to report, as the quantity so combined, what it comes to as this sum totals 20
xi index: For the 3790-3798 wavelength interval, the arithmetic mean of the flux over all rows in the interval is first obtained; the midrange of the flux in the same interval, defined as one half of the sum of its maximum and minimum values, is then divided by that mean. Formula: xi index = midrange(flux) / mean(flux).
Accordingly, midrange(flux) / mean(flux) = 0.97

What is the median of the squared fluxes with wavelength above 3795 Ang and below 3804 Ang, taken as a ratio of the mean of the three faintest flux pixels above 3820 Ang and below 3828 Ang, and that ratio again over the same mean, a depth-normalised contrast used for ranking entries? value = 1.12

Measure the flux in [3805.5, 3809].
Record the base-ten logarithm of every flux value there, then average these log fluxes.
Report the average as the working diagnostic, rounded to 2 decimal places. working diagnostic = 1.73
